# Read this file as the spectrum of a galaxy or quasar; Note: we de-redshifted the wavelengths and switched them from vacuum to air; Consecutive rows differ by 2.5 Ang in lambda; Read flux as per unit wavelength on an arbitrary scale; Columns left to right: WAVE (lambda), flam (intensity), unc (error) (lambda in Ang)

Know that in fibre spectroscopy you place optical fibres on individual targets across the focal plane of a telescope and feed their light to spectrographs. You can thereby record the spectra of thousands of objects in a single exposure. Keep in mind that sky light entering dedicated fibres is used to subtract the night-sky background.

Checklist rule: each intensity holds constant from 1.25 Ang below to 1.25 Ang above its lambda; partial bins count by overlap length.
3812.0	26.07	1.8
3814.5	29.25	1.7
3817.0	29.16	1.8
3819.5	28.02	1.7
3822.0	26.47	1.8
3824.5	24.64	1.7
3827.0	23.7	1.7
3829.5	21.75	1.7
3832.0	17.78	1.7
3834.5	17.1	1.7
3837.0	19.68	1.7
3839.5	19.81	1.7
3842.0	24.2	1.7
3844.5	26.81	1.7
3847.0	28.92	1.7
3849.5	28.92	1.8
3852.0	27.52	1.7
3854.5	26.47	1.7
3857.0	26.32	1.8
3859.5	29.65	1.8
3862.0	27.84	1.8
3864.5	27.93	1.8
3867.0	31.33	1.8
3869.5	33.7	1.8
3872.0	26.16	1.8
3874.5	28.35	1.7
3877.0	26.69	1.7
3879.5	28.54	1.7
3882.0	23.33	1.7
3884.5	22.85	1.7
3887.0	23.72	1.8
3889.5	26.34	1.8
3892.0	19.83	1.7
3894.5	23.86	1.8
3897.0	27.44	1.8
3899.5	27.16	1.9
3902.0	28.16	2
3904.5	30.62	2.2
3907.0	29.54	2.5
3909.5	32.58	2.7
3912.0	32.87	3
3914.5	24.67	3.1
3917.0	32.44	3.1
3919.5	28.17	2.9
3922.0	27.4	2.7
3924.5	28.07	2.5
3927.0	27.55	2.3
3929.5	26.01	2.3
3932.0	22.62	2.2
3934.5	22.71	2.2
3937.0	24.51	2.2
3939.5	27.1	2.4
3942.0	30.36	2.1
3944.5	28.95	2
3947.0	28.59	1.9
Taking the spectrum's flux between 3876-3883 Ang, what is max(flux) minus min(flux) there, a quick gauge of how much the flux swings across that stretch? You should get 5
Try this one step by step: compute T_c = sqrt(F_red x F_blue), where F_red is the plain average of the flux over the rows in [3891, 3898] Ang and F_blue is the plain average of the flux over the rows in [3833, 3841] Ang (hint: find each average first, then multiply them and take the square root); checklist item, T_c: 21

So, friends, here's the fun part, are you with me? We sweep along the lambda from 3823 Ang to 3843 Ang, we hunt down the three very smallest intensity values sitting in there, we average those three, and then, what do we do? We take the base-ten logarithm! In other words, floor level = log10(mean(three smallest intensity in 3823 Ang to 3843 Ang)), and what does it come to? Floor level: 1.26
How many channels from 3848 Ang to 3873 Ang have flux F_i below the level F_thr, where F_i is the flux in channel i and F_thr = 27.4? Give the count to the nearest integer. 3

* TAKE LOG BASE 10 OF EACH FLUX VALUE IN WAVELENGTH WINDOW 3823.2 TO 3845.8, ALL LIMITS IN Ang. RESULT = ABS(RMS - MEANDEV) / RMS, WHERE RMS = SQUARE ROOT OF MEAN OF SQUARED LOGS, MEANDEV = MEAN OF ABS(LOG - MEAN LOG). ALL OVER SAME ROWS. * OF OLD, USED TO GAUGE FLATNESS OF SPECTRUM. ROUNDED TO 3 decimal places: 0.958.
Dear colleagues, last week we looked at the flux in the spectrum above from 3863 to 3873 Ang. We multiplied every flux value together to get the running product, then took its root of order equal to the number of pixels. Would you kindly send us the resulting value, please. 29.6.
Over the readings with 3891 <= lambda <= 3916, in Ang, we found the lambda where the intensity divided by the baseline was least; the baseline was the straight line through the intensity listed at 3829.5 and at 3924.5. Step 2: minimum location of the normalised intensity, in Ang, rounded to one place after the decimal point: 3892.0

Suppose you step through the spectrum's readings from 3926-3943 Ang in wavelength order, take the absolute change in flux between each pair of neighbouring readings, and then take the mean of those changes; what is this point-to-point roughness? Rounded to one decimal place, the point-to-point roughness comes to 2.1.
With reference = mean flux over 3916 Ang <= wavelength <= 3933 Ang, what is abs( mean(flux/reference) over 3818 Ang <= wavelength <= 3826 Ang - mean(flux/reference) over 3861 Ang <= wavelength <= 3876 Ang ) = 0.10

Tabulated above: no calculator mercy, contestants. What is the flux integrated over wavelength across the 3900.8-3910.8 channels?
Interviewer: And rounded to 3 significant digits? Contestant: 302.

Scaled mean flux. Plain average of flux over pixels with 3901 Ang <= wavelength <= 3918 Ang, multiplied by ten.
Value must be 301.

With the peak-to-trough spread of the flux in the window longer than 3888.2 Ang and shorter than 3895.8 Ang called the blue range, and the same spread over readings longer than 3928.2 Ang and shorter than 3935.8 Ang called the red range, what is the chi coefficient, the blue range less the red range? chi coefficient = 3.1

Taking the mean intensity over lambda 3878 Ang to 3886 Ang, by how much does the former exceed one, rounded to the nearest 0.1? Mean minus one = 23.9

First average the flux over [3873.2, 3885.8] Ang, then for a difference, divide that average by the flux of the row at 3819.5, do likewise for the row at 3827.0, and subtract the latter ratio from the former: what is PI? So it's -0.17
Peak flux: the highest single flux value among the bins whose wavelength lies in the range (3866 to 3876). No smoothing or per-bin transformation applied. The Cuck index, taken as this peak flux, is 33.7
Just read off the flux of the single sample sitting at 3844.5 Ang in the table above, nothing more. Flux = 26.81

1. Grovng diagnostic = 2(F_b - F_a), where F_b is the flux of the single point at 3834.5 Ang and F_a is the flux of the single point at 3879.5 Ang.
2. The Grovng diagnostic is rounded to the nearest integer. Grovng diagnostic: -23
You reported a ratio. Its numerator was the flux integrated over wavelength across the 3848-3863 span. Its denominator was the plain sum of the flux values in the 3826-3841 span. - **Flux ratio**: 3.48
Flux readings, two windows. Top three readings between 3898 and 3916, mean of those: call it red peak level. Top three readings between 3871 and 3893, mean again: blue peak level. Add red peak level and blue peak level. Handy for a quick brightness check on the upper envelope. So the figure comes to 59.9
